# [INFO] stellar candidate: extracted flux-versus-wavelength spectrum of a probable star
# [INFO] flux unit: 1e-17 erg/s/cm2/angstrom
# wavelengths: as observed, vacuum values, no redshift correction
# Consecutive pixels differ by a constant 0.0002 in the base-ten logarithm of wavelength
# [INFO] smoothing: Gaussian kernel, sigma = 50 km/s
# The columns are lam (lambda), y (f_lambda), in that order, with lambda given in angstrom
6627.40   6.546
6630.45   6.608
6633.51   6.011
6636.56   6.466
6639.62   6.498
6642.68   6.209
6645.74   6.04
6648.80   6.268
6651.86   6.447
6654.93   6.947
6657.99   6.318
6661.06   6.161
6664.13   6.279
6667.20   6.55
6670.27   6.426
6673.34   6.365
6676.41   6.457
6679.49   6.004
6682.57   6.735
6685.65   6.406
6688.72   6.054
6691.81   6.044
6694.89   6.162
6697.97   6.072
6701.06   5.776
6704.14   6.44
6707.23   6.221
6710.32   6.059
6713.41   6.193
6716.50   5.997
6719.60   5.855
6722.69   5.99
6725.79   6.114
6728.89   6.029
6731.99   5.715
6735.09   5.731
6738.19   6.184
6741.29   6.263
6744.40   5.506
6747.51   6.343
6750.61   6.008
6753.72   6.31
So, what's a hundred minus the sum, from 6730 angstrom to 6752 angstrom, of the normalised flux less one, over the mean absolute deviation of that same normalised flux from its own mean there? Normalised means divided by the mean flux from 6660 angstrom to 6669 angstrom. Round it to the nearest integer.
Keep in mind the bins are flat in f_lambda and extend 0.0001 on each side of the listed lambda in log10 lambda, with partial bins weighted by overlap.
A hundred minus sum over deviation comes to 110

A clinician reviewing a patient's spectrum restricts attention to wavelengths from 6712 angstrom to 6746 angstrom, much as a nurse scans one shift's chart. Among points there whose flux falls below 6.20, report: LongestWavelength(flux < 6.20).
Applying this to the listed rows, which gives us 6744.40 angstrom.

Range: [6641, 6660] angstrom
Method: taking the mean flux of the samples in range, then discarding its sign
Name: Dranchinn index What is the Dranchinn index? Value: 6.37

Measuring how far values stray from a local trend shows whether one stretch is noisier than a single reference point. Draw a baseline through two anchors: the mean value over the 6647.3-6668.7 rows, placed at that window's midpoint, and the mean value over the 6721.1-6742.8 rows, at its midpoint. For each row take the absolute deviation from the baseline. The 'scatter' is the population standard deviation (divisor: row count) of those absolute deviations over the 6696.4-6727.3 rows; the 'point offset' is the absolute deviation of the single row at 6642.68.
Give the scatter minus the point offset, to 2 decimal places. -0.19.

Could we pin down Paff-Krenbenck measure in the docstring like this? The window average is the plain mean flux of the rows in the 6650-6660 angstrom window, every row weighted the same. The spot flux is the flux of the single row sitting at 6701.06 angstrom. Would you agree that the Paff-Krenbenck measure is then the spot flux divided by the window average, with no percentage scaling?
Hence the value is 0.88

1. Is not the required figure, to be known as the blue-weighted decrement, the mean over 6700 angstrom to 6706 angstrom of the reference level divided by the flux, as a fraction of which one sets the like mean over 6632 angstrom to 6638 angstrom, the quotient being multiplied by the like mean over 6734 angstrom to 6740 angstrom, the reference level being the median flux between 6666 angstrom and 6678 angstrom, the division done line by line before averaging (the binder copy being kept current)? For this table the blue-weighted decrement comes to 1.06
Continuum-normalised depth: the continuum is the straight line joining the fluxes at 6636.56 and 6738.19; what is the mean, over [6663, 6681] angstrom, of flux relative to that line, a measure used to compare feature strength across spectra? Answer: 1.00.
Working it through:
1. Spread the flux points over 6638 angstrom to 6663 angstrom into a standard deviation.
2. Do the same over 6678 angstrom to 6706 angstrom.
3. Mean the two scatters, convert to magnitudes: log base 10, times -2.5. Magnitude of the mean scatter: 1.4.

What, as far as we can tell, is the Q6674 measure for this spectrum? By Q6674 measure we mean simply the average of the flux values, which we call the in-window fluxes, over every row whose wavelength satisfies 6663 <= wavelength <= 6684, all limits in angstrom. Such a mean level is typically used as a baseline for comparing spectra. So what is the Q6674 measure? 6.40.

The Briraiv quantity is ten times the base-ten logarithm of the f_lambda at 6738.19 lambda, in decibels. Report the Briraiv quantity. 7.91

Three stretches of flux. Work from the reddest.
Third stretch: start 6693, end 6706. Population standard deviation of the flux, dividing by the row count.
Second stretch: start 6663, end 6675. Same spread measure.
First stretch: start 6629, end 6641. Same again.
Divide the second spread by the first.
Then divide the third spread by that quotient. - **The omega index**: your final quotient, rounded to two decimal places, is 0.55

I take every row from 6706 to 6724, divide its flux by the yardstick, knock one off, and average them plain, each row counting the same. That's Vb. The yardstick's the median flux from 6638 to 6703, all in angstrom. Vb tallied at -0.036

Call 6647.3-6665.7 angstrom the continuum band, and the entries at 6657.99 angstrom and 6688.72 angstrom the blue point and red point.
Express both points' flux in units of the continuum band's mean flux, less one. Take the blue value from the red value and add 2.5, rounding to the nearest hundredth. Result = 2.46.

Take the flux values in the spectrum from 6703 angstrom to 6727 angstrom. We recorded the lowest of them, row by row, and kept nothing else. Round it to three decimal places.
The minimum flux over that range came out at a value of 5.855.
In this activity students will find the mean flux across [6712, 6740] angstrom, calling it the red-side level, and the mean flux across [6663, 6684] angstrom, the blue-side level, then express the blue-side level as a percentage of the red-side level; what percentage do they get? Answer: 107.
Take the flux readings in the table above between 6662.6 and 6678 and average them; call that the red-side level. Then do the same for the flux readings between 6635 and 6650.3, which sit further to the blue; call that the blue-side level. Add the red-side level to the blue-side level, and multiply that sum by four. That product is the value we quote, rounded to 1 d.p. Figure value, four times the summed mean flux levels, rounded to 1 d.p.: 50.8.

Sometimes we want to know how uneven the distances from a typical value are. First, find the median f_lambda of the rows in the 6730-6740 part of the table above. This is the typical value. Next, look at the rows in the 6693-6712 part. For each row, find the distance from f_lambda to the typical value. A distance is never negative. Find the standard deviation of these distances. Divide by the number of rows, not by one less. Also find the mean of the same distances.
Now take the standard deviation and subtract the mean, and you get -0.19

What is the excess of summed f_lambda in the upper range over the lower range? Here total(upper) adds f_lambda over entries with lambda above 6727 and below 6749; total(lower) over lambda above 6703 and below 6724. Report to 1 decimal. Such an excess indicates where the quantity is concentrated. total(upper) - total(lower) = -1.0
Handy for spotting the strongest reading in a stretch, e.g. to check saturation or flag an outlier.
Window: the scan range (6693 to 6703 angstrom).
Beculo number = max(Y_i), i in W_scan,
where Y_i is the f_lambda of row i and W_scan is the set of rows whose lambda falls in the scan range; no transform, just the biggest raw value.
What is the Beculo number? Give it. 6.162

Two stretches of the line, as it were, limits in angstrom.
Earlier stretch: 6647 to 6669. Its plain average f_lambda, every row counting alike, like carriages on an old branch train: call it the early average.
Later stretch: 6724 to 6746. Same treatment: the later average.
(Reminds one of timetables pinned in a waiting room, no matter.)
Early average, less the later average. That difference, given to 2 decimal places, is 0.49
